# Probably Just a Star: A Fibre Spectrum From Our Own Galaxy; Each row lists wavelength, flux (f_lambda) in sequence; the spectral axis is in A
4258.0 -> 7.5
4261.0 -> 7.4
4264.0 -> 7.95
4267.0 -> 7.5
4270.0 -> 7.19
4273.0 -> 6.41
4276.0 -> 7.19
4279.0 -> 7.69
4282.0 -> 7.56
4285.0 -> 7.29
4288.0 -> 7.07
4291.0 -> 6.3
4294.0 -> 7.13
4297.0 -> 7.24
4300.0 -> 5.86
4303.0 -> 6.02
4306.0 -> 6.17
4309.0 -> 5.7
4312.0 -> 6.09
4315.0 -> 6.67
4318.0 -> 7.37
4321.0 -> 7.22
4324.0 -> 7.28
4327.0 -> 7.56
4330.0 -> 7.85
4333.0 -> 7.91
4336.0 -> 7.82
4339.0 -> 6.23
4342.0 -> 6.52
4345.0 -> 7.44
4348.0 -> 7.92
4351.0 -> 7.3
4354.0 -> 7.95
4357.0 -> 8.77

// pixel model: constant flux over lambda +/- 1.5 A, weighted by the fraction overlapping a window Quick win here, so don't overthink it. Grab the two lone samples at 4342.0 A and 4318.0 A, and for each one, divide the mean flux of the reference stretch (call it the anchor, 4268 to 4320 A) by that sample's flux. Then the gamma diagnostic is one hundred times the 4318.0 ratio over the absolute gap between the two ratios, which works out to 767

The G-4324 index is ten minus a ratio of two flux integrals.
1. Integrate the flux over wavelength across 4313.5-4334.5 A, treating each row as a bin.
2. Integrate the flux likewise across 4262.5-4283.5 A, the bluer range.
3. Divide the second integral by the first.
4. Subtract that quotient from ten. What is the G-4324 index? 9.01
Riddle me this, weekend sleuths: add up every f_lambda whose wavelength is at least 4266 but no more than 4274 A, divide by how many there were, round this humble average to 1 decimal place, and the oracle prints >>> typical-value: 7.0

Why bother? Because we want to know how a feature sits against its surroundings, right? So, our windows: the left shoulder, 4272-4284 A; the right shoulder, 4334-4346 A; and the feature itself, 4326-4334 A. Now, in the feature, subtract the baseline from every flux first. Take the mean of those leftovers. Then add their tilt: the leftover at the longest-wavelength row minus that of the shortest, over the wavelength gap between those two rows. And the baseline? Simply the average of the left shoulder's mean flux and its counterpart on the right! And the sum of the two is 0.7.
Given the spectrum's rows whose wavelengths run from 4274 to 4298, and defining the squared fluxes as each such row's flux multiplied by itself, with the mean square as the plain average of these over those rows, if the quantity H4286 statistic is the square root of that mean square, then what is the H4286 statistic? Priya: 7.2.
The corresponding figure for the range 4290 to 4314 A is 6.3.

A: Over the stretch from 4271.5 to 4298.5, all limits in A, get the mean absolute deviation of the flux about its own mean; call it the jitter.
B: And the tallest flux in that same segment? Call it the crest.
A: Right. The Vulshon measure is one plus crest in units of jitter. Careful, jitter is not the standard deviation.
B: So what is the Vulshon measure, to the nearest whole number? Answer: 24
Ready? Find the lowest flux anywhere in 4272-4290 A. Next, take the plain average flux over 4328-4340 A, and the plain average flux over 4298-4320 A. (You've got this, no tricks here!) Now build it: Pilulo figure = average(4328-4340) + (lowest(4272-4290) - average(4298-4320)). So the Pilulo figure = 7.6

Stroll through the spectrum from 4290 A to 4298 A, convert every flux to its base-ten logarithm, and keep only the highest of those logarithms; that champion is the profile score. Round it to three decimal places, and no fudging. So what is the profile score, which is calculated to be 0.860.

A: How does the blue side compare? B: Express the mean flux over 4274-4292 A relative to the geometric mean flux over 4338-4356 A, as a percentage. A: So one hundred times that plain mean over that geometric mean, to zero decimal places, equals 100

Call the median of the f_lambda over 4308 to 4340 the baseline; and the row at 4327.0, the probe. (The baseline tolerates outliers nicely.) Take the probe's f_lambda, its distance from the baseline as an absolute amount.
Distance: 0.28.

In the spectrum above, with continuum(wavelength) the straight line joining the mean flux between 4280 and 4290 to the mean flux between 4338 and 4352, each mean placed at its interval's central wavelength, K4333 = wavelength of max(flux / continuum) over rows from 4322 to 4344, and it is 4333.0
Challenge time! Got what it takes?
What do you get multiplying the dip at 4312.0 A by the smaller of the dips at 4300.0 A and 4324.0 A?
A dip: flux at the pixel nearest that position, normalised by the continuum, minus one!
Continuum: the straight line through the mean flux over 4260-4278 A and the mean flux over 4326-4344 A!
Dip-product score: 0.033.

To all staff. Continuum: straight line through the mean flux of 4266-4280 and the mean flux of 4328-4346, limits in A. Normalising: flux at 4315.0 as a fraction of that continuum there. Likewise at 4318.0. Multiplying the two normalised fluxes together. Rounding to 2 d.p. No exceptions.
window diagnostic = 0.93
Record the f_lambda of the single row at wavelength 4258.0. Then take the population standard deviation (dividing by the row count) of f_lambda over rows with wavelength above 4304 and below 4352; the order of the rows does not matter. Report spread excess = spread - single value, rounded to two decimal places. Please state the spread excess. -6.79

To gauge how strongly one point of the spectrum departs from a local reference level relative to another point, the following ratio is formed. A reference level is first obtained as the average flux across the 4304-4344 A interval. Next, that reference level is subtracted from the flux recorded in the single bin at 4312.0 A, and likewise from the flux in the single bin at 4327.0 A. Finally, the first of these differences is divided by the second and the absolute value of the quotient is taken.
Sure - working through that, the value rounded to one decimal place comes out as 1.4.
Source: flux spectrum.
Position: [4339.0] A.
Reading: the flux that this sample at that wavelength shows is 6.23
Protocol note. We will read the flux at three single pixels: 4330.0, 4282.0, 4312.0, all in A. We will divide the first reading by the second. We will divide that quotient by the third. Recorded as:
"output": 0.171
